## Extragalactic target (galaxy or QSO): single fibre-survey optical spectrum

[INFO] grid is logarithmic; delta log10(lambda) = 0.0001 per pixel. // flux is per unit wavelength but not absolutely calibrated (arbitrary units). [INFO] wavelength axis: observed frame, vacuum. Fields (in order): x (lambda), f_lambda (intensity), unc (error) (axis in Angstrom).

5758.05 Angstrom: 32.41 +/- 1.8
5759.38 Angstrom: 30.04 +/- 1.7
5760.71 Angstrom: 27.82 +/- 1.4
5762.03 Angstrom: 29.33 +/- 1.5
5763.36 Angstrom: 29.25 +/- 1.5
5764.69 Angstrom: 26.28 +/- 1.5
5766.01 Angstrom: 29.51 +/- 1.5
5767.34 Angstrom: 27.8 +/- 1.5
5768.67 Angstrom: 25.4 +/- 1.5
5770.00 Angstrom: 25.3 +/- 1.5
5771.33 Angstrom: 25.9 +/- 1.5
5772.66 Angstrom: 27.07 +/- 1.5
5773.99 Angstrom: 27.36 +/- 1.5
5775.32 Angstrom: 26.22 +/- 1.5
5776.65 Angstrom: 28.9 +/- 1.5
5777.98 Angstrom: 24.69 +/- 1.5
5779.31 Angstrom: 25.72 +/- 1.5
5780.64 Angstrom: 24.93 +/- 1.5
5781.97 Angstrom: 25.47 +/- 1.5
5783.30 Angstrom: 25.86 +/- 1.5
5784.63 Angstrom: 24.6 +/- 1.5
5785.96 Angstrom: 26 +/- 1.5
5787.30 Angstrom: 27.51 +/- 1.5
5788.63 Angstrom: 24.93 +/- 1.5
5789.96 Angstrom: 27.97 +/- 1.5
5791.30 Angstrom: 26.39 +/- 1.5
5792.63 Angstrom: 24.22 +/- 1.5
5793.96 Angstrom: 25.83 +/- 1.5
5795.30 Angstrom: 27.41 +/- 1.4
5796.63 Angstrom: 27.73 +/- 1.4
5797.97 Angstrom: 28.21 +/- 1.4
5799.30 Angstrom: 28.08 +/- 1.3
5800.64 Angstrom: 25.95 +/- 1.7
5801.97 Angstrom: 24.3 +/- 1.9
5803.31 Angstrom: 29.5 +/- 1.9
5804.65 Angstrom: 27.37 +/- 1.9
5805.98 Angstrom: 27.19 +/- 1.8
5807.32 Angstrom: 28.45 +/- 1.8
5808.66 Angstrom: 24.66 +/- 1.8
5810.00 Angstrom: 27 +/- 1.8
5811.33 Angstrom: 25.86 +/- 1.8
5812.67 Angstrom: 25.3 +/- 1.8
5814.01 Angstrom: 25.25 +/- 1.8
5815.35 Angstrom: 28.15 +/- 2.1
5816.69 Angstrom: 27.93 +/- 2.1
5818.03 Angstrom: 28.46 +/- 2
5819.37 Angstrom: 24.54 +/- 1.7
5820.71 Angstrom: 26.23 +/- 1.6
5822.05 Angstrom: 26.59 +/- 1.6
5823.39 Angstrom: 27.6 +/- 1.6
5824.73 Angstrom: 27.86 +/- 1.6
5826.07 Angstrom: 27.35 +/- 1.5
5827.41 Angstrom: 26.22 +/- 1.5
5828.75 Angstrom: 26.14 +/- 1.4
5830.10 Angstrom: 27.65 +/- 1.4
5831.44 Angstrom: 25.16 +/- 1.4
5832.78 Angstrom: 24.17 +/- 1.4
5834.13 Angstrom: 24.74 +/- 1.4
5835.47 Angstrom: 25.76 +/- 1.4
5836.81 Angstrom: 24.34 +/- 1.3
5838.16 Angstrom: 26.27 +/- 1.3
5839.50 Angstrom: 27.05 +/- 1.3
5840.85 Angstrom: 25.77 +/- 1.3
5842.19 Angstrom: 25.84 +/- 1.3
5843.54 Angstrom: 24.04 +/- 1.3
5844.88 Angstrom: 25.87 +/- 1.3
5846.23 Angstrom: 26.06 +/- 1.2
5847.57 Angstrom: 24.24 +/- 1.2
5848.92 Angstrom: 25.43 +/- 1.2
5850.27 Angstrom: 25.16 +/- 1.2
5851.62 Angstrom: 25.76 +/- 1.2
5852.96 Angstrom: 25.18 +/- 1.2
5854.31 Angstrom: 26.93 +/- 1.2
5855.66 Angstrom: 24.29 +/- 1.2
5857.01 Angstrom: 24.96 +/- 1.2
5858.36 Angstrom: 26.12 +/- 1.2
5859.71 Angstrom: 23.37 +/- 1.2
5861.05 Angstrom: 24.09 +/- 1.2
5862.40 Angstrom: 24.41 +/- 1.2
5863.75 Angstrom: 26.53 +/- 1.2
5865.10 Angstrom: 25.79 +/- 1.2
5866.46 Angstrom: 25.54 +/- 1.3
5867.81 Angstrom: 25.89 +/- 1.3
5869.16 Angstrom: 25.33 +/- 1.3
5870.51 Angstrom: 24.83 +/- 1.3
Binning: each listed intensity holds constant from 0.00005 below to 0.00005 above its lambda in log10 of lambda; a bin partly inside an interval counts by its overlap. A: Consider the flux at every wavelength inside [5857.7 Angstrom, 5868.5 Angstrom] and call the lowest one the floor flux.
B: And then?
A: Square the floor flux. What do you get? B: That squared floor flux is 546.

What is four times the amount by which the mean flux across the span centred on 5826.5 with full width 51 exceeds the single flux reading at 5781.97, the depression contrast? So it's 3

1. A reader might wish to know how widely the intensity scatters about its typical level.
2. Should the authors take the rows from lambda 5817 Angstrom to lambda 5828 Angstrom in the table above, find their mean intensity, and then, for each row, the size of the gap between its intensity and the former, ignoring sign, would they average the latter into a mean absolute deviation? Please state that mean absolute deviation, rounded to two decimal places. 0.96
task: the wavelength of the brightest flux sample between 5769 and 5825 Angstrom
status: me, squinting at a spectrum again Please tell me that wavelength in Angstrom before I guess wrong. 5803.31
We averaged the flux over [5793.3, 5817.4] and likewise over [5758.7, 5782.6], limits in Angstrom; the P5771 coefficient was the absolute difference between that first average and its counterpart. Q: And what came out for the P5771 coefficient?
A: 0.16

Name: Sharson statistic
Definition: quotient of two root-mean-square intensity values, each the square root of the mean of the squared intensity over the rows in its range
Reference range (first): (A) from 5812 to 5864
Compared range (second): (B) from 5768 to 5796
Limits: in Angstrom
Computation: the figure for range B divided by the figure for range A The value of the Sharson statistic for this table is 1.01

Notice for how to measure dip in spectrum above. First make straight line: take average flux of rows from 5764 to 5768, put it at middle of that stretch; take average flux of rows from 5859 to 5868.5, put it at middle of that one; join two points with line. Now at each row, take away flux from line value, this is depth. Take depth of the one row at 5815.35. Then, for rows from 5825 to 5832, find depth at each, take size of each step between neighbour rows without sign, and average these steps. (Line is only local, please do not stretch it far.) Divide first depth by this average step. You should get -1.3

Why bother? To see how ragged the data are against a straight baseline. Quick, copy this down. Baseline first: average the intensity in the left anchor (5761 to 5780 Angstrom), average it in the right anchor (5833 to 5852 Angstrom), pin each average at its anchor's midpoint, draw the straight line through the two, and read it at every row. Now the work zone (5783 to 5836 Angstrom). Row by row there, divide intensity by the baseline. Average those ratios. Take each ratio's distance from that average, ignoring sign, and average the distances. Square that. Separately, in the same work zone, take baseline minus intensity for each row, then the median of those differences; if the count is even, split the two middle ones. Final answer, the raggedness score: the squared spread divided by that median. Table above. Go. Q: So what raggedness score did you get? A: -0.005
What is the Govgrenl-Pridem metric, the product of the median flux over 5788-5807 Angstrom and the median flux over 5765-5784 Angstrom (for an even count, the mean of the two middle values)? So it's 706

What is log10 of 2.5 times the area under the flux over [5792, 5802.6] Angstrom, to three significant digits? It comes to 2.85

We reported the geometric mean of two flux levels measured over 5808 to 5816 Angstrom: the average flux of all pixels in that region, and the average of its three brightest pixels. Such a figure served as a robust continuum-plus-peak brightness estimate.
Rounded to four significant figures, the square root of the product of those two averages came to 26.52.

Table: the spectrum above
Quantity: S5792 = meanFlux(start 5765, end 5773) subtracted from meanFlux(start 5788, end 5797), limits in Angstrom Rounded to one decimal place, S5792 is -0.5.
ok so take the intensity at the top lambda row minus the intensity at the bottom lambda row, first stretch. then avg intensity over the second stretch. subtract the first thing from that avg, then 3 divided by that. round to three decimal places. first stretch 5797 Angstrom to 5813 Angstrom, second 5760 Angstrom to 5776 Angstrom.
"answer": 0.099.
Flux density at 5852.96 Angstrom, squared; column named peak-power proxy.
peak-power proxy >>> 634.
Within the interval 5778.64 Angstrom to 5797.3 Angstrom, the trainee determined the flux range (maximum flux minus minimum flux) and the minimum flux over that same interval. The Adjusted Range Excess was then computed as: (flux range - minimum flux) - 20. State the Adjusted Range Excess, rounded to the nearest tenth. -40.5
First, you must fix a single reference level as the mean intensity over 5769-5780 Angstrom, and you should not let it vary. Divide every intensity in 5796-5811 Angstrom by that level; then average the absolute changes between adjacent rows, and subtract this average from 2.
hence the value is 1.93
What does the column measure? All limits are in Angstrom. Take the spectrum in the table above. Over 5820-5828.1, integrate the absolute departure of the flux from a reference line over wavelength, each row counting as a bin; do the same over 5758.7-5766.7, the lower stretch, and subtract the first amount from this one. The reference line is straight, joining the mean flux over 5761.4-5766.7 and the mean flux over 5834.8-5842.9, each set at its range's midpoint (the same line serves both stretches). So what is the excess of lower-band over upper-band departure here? 3.3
